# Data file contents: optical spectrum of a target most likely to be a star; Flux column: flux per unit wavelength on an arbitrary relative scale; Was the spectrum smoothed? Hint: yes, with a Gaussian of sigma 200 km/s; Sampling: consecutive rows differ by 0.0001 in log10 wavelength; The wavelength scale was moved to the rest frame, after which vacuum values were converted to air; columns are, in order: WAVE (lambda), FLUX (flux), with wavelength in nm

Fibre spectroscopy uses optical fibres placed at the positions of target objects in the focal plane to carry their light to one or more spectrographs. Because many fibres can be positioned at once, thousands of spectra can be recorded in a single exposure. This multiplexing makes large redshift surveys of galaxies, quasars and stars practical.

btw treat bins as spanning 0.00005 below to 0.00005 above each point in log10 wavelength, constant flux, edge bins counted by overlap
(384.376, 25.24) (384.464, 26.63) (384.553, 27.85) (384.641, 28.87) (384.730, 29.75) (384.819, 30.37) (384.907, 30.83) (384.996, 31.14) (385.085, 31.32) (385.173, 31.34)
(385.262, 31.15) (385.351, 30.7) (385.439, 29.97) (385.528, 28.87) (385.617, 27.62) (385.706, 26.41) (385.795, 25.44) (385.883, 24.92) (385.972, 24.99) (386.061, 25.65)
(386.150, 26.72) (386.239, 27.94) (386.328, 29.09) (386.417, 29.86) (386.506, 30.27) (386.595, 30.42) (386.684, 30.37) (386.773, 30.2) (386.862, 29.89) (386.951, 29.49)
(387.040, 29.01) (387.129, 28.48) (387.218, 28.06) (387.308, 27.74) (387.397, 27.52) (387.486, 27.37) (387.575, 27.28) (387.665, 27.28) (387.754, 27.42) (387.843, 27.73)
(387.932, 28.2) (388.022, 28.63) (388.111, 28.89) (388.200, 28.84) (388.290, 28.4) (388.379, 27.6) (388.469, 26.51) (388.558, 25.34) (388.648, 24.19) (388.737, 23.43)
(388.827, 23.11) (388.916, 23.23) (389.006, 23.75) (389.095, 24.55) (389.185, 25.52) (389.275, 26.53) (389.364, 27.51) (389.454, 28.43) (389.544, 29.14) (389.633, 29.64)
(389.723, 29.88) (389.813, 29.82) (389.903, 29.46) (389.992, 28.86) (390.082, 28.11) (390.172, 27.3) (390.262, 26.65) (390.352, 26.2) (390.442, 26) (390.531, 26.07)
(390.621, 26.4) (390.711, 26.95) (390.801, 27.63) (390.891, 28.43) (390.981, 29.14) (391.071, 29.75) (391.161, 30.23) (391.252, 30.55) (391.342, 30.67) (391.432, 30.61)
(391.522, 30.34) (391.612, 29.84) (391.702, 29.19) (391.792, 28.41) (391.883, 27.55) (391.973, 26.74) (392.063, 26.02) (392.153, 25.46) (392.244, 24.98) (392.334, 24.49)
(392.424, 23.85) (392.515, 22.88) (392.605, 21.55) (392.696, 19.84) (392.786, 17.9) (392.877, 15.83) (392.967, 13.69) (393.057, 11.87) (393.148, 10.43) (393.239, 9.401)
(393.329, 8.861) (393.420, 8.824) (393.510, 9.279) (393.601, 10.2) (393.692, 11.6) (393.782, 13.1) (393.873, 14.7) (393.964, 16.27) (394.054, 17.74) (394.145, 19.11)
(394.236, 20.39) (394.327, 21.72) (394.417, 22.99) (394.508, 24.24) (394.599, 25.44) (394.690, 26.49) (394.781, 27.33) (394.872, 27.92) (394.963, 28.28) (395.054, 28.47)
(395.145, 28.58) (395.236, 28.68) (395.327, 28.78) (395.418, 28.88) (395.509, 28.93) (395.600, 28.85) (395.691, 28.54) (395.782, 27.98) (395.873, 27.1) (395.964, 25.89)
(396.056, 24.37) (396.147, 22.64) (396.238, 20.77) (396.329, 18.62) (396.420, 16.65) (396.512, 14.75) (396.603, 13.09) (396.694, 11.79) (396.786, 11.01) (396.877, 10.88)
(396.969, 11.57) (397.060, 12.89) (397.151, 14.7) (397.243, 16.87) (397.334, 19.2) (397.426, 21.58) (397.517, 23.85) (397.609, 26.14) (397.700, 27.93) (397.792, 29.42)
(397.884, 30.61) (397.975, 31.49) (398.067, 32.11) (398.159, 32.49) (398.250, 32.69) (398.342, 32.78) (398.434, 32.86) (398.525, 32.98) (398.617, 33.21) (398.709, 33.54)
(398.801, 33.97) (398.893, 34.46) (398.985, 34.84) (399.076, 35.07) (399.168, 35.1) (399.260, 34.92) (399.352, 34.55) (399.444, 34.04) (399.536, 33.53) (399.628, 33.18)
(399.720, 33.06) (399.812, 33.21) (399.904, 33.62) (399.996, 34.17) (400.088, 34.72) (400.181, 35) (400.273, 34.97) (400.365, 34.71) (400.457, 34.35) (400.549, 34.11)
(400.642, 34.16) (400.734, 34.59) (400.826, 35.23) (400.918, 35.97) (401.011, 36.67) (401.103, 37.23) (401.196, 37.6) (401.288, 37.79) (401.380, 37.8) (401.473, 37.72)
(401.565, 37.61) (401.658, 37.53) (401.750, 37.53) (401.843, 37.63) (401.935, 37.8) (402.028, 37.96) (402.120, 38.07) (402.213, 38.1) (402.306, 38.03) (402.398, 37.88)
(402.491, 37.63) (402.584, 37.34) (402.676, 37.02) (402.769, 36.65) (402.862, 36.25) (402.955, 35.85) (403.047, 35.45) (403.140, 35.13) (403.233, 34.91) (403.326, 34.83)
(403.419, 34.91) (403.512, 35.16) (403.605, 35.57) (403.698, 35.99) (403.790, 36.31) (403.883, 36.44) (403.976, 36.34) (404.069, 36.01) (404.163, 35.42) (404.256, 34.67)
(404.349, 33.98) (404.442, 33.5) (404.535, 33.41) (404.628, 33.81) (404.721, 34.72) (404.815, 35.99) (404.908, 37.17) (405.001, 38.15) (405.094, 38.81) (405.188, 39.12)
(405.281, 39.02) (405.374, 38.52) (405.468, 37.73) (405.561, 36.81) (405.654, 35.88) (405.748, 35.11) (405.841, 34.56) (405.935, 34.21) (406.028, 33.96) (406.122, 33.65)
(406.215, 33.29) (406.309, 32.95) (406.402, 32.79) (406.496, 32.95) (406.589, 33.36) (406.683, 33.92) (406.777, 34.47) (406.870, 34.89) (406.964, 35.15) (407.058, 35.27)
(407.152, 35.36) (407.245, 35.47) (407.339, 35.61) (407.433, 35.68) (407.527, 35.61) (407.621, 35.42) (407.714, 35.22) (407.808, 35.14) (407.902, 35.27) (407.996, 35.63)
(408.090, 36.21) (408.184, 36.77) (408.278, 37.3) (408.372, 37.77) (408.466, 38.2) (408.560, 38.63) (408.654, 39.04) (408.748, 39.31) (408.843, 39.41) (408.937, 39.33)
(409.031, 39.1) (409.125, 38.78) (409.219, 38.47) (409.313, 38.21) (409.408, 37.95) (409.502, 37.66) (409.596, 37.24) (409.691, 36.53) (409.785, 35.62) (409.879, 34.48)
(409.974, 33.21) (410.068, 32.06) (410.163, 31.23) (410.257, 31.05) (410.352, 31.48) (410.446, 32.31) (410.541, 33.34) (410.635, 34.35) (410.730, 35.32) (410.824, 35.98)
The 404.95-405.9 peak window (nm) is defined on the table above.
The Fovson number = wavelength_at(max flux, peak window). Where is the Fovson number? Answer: 405.188 nm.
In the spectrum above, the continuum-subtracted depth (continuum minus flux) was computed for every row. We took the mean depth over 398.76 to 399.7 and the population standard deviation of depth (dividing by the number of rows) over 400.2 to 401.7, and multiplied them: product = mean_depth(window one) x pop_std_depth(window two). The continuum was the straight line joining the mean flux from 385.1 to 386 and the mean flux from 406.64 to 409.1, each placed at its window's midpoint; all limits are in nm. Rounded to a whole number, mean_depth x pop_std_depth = -1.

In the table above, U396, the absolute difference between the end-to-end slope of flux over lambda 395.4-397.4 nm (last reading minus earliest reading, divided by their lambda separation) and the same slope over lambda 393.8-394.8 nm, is 19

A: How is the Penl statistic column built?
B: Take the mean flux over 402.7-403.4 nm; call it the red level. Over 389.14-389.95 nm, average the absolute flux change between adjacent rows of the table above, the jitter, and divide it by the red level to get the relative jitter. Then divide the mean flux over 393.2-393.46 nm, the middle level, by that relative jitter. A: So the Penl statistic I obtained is 538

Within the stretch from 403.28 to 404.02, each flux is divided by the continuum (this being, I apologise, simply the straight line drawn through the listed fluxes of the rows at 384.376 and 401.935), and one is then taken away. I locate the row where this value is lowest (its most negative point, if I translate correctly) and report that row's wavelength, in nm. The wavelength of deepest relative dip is 403.326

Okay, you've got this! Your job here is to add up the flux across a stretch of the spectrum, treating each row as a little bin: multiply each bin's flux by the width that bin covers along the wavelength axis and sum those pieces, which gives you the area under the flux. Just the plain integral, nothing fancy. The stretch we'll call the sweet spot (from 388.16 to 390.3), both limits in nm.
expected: 58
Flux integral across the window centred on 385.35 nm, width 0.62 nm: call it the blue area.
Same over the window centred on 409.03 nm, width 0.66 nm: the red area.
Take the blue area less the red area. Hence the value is -7.0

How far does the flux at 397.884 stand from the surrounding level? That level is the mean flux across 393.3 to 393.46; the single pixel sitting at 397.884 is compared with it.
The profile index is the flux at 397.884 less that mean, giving 22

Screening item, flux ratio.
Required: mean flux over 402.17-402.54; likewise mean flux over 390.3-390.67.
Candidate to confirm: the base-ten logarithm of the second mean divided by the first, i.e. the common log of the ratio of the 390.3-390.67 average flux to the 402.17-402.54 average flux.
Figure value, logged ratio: -0.16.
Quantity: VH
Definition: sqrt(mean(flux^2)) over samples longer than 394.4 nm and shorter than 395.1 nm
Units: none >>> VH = 26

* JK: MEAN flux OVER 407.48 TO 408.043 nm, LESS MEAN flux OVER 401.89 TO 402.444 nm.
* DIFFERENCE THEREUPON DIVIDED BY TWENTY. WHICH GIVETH -0.13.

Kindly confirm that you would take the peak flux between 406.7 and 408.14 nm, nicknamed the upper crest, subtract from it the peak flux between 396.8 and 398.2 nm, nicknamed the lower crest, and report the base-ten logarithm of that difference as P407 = 0.57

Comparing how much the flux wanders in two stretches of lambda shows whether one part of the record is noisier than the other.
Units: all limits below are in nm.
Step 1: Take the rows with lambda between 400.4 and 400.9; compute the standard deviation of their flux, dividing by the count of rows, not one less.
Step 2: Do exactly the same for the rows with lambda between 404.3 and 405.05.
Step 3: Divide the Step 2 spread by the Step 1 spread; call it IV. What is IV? 4.1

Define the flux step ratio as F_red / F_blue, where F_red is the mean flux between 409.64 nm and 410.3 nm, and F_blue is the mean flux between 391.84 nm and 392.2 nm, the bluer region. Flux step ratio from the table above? 1.27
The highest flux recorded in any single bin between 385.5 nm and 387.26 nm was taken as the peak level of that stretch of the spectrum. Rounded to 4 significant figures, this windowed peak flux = 30.42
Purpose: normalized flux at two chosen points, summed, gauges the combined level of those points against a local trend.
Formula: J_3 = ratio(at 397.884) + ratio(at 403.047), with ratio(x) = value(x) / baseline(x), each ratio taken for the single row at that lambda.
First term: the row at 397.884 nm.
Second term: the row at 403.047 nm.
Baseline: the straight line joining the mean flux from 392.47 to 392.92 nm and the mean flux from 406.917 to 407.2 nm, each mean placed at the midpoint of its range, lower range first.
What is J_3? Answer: 2.36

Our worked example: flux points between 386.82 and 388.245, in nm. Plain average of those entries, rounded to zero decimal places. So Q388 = 28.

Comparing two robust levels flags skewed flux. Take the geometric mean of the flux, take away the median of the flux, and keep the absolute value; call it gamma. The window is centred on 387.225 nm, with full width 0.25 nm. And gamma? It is 0.03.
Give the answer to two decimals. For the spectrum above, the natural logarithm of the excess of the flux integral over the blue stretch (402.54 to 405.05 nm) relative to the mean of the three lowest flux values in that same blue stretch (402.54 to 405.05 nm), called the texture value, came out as 4.02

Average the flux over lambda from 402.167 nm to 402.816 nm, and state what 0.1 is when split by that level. 0.0027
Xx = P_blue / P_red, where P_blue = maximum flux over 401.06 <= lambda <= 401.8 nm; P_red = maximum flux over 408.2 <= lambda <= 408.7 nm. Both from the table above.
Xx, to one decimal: 1.0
